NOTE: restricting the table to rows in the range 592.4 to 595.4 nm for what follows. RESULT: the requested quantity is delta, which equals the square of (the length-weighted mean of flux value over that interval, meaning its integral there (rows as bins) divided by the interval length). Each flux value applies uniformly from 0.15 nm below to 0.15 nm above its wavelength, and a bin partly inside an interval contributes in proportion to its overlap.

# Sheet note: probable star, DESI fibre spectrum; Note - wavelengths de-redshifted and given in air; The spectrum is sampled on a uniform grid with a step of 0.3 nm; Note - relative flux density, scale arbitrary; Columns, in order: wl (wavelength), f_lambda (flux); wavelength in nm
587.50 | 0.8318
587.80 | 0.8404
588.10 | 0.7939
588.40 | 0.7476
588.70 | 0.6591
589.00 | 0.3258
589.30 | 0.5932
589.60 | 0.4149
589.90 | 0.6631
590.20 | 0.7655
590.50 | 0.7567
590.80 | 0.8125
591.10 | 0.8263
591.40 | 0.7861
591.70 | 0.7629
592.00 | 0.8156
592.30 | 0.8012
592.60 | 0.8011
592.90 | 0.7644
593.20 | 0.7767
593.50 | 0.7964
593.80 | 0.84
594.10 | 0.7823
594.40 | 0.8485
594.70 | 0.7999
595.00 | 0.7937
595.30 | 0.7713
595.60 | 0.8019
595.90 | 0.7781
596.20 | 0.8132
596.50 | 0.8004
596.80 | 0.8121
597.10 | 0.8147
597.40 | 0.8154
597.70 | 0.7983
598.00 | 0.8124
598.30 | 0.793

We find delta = 0.637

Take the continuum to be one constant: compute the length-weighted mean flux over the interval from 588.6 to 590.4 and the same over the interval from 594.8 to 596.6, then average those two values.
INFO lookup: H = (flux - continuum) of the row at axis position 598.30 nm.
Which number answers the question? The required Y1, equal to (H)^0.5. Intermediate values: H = 0.110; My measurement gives 0.332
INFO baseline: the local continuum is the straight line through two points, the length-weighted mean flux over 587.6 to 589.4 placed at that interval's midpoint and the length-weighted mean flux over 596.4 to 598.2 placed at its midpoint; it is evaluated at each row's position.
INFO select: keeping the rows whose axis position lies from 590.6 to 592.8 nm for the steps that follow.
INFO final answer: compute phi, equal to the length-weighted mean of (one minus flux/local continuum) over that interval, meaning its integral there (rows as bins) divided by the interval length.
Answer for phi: -0.11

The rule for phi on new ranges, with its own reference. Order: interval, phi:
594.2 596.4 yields -0.03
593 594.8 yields -0.07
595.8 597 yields -0.01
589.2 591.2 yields 0.01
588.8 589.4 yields 0.31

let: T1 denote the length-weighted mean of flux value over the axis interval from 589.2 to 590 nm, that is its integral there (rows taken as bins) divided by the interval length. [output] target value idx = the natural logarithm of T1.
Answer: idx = -0.601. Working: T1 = 0.548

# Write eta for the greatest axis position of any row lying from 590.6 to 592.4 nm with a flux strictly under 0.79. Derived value 591.70 nm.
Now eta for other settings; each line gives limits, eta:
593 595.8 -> 595.30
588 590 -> 589.90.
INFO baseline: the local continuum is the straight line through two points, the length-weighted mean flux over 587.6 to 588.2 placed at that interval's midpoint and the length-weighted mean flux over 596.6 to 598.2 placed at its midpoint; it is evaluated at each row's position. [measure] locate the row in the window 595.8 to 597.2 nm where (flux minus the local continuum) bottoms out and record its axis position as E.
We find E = 595.90 nm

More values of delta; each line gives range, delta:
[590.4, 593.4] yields 0.626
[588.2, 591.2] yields 0.430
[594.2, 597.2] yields 0.645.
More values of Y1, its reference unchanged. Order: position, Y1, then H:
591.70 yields 0.283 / 0.080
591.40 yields 0.321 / 0.103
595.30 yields 0.297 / 0.088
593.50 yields 0.337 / 0.113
